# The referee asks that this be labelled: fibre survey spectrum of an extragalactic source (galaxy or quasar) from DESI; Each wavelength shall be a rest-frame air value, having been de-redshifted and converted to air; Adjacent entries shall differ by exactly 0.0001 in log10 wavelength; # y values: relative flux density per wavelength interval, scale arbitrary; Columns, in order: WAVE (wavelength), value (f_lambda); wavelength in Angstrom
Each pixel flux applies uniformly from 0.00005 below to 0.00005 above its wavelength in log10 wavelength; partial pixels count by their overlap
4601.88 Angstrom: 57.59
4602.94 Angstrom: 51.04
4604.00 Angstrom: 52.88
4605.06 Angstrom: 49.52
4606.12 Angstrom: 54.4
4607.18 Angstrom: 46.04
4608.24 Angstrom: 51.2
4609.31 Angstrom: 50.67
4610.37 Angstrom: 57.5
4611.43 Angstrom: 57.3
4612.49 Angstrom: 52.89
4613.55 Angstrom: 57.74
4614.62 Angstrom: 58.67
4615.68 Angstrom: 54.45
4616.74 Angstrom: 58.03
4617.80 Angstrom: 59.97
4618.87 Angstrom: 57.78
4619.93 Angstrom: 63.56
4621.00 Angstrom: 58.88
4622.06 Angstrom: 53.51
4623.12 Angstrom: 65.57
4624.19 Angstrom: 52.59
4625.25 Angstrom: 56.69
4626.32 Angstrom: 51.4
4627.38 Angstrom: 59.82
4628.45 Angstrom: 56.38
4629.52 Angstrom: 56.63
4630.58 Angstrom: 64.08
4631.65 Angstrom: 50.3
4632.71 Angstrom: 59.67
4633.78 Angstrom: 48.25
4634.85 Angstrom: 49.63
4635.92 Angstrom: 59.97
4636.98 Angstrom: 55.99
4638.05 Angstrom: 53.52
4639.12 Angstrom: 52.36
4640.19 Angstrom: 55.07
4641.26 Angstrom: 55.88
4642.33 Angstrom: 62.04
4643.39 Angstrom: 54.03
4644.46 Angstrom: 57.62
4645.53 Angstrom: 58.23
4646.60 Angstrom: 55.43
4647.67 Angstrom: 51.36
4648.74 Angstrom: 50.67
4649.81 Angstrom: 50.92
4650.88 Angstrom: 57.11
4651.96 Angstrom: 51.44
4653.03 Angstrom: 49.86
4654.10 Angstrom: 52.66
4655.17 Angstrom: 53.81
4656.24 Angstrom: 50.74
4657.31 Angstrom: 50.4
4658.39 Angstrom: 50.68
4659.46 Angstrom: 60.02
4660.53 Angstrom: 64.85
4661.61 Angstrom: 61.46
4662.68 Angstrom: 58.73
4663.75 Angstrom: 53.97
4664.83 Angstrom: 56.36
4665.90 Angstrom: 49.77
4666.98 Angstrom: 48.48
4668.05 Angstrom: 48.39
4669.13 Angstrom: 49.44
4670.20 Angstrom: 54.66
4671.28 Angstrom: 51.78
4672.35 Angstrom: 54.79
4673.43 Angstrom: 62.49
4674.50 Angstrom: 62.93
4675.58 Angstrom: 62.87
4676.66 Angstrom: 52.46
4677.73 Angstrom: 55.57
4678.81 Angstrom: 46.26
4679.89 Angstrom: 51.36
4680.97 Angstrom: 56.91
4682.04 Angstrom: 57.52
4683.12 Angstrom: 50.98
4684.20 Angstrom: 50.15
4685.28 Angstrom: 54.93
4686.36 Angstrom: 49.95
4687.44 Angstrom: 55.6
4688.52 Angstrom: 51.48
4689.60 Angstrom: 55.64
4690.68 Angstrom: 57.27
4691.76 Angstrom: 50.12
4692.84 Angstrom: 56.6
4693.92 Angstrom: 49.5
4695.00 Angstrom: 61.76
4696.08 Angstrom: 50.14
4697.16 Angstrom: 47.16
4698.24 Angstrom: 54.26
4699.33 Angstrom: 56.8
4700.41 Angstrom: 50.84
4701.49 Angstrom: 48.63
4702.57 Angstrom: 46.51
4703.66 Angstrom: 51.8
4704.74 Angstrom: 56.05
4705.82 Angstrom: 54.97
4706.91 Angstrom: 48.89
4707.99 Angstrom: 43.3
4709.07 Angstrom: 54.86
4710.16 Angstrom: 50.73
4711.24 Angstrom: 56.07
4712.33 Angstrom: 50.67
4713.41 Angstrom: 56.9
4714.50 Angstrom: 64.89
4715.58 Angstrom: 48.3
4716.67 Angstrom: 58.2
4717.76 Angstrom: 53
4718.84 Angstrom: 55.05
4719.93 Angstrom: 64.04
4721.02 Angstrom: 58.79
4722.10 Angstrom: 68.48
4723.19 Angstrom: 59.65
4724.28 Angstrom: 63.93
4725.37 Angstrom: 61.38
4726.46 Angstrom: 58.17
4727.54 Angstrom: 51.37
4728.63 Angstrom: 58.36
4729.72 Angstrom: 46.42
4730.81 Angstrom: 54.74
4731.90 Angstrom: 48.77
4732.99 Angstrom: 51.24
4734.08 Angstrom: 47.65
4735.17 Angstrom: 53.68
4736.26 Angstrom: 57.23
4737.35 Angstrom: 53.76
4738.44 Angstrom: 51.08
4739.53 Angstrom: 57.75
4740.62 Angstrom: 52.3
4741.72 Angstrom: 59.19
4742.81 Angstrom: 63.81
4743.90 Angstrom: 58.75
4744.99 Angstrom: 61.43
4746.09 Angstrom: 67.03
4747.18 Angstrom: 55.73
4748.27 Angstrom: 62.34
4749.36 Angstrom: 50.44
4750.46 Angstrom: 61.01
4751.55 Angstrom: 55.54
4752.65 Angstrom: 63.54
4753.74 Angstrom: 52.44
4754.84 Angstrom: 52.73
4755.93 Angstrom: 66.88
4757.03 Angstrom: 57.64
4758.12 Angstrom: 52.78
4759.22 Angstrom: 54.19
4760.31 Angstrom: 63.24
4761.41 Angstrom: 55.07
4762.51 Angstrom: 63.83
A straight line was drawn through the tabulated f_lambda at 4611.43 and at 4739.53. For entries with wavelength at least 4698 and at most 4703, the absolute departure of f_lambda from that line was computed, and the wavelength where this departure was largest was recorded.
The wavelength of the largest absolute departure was 4702.57 Angstrom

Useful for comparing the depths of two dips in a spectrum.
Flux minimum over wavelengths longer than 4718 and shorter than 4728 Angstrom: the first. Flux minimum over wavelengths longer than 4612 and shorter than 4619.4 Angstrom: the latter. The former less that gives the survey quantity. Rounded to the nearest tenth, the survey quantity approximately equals -1.5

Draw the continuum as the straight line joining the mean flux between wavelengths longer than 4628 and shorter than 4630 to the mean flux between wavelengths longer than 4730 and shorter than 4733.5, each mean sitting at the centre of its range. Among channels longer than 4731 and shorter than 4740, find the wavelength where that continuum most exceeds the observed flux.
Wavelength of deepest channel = 4734.08 Angstrom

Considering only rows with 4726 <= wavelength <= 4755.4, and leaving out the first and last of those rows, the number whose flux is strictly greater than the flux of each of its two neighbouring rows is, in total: 10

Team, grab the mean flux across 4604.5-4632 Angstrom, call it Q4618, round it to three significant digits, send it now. 56.0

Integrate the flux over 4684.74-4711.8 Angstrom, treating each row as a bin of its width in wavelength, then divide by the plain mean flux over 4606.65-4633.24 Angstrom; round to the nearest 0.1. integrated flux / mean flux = 25.2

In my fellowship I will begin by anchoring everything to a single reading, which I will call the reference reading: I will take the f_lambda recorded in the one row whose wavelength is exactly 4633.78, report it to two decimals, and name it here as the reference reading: 48.25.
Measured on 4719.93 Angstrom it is 64.04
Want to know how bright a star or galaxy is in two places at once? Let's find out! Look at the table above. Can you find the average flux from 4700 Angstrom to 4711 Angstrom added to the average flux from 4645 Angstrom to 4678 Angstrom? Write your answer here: 105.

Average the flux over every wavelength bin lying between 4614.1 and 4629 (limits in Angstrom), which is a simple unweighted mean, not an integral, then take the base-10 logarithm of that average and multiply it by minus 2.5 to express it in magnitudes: -4.40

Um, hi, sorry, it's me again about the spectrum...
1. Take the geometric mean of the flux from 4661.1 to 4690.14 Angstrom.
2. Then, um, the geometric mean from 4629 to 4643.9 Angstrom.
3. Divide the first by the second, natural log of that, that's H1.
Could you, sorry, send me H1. -0.02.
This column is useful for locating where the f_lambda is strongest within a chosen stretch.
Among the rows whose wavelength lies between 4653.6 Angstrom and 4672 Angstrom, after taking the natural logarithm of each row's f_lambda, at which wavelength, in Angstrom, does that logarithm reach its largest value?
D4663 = 4660.53 Angstrom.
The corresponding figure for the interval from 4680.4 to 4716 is 4714.50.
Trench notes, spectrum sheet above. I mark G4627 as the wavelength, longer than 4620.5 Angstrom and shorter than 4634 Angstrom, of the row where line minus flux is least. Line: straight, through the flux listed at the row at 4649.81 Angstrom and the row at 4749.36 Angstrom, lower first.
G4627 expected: 4623.12 Angstrom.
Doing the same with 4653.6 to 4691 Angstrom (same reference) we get 4660.53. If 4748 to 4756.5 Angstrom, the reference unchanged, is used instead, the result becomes 4755.93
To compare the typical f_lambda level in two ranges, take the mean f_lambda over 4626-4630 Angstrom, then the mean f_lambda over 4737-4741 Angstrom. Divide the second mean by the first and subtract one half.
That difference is 0.46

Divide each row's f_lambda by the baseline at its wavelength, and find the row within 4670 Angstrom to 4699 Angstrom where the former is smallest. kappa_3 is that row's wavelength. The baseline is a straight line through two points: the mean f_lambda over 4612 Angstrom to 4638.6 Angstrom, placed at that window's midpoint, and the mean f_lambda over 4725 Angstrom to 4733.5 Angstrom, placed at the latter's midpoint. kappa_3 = 4678.81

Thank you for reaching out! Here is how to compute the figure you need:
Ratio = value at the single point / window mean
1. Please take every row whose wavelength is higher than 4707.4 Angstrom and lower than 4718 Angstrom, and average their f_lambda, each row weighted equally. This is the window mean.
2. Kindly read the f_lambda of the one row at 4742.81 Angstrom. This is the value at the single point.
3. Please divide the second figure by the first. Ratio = 1.19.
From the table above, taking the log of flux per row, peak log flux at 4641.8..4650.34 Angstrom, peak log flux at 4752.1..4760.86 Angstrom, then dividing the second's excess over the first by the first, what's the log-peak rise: 0.018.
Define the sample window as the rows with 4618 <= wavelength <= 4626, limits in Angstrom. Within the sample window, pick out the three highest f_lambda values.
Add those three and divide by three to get 62.7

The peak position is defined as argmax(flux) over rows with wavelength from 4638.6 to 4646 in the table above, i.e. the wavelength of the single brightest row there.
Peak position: 4642.33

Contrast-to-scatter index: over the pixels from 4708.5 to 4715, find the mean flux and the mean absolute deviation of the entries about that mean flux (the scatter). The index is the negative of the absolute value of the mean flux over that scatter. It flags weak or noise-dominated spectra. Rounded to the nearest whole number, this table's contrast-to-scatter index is -15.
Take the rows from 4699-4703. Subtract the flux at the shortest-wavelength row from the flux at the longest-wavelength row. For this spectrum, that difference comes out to -10.3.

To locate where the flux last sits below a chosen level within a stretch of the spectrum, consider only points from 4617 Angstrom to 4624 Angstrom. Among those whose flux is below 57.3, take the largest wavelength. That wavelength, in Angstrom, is 4622.06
